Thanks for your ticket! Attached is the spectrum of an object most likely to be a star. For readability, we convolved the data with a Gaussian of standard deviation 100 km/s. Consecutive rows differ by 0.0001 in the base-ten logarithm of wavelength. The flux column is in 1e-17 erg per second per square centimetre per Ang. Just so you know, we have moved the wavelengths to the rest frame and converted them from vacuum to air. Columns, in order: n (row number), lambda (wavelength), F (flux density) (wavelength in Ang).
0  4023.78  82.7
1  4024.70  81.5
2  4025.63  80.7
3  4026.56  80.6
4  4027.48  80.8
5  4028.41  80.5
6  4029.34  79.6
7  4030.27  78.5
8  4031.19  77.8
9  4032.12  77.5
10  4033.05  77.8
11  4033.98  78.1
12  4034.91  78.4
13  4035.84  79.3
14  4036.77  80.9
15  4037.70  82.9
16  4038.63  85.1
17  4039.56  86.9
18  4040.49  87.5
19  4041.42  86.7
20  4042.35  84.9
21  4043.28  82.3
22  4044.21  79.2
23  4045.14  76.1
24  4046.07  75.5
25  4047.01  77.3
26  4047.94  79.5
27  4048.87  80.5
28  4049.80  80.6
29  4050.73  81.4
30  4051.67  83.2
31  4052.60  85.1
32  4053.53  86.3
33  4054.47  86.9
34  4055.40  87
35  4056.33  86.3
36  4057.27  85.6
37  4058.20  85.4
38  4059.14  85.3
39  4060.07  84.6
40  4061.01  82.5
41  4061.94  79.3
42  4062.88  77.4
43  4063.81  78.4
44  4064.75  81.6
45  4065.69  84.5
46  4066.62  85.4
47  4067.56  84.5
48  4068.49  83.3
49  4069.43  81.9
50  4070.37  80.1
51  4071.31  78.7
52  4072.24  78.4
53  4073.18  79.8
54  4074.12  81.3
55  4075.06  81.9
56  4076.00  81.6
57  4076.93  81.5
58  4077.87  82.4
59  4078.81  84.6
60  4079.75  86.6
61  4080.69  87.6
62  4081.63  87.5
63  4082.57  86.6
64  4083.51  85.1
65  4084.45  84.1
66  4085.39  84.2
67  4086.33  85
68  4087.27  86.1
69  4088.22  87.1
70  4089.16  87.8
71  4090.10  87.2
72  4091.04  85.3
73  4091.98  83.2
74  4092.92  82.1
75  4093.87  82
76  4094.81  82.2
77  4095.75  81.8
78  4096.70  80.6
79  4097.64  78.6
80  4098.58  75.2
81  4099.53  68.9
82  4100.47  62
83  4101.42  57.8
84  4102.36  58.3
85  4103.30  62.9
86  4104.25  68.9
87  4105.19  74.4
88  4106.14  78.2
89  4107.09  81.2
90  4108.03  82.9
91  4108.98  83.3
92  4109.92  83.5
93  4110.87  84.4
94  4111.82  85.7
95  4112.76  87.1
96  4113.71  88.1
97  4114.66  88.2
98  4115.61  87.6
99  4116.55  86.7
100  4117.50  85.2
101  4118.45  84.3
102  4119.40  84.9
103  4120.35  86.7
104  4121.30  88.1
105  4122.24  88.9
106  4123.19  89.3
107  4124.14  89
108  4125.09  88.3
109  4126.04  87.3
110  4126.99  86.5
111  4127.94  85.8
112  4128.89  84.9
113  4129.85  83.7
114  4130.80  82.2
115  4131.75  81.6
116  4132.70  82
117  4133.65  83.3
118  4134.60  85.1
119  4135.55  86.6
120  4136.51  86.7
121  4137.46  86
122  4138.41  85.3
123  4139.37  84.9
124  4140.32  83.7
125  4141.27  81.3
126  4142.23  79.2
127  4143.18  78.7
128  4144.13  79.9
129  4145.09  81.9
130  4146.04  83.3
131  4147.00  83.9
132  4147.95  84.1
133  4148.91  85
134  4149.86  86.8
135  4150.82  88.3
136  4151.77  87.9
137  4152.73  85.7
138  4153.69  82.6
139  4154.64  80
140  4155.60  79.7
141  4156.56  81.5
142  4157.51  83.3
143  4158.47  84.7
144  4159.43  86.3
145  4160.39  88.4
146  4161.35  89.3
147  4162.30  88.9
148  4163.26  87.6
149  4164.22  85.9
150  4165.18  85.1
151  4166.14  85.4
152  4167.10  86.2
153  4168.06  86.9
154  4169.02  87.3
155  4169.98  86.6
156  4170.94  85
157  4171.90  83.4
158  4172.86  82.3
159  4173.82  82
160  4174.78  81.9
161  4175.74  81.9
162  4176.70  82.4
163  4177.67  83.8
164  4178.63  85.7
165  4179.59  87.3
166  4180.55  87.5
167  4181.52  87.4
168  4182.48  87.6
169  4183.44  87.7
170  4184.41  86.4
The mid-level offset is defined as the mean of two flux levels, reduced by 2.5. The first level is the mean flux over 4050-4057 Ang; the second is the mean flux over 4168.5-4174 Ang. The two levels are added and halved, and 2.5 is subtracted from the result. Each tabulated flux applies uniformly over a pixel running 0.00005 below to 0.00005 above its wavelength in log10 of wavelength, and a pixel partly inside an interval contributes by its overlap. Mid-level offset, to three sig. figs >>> 82.3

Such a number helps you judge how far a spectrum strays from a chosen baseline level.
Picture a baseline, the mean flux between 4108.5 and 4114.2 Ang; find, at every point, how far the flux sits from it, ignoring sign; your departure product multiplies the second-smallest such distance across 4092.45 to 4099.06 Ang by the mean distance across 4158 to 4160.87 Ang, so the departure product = 5.0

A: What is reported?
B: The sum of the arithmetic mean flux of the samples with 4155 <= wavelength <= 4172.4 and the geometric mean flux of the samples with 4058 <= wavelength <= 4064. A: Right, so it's 167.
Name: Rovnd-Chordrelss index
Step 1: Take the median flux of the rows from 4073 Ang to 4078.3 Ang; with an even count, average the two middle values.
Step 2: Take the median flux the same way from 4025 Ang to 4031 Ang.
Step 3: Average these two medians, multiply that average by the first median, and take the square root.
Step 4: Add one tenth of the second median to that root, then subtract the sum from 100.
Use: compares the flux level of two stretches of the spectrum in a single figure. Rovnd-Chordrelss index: 11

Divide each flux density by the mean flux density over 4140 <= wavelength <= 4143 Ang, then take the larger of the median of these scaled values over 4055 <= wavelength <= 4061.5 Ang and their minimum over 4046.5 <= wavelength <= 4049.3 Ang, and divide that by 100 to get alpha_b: 0.0105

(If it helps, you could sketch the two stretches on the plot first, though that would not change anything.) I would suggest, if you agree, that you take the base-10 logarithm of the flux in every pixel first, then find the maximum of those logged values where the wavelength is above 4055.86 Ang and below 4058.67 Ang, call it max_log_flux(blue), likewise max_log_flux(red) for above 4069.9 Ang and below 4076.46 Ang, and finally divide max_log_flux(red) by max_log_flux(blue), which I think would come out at 0.988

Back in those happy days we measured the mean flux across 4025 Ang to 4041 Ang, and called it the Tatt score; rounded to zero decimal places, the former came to 81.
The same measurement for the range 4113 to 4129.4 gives 87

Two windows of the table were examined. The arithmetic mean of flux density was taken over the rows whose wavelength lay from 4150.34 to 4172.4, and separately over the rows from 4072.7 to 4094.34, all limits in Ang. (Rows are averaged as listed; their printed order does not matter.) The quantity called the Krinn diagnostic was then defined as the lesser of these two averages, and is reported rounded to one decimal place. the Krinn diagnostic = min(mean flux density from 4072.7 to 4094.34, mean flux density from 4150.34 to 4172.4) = 84.4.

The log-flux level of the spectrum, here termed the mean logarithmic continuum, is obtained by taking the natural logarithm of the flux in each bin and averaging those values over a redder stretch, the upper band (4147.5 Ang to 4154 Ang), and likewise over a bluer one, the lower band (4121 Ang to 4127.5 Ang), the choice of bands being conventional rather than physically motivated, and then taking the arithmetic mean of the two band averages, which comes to 4.47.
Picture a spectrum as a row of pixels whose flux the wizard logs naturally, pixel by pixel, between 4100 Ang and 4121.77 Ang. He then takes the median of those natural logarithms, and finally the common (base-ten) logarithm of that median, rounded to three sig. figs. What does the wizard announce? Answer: 0.647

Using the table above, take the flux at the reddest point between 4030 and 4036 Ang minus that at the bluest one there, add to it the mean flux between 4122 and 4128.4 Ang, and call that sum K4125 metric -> 89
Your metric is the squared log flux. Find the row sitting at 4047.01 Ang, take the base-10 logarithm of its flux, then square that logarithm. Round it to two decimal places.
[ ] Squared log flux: 3.57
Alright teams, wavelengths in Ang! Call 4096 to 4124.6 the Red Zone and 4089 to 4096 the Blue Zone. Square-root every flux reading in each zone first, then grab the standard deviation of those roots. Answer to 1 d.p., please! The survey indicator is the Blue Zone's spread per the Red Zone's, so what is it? 0.2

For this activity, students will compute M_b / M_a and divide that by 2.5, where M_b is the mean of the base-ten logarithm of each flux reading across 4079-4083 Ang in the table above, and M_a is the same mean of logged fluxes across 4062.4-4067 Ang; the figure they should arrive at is 0.406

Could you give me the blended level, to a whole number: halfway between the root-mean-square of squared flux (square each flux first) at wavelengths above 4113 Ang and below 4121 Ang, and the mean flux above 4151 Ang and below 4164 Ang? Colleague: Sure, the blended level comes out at 3783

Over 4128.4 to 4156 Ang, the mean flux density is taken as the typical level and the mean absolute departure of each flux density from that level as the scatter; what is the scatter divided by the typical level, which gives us 0.026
